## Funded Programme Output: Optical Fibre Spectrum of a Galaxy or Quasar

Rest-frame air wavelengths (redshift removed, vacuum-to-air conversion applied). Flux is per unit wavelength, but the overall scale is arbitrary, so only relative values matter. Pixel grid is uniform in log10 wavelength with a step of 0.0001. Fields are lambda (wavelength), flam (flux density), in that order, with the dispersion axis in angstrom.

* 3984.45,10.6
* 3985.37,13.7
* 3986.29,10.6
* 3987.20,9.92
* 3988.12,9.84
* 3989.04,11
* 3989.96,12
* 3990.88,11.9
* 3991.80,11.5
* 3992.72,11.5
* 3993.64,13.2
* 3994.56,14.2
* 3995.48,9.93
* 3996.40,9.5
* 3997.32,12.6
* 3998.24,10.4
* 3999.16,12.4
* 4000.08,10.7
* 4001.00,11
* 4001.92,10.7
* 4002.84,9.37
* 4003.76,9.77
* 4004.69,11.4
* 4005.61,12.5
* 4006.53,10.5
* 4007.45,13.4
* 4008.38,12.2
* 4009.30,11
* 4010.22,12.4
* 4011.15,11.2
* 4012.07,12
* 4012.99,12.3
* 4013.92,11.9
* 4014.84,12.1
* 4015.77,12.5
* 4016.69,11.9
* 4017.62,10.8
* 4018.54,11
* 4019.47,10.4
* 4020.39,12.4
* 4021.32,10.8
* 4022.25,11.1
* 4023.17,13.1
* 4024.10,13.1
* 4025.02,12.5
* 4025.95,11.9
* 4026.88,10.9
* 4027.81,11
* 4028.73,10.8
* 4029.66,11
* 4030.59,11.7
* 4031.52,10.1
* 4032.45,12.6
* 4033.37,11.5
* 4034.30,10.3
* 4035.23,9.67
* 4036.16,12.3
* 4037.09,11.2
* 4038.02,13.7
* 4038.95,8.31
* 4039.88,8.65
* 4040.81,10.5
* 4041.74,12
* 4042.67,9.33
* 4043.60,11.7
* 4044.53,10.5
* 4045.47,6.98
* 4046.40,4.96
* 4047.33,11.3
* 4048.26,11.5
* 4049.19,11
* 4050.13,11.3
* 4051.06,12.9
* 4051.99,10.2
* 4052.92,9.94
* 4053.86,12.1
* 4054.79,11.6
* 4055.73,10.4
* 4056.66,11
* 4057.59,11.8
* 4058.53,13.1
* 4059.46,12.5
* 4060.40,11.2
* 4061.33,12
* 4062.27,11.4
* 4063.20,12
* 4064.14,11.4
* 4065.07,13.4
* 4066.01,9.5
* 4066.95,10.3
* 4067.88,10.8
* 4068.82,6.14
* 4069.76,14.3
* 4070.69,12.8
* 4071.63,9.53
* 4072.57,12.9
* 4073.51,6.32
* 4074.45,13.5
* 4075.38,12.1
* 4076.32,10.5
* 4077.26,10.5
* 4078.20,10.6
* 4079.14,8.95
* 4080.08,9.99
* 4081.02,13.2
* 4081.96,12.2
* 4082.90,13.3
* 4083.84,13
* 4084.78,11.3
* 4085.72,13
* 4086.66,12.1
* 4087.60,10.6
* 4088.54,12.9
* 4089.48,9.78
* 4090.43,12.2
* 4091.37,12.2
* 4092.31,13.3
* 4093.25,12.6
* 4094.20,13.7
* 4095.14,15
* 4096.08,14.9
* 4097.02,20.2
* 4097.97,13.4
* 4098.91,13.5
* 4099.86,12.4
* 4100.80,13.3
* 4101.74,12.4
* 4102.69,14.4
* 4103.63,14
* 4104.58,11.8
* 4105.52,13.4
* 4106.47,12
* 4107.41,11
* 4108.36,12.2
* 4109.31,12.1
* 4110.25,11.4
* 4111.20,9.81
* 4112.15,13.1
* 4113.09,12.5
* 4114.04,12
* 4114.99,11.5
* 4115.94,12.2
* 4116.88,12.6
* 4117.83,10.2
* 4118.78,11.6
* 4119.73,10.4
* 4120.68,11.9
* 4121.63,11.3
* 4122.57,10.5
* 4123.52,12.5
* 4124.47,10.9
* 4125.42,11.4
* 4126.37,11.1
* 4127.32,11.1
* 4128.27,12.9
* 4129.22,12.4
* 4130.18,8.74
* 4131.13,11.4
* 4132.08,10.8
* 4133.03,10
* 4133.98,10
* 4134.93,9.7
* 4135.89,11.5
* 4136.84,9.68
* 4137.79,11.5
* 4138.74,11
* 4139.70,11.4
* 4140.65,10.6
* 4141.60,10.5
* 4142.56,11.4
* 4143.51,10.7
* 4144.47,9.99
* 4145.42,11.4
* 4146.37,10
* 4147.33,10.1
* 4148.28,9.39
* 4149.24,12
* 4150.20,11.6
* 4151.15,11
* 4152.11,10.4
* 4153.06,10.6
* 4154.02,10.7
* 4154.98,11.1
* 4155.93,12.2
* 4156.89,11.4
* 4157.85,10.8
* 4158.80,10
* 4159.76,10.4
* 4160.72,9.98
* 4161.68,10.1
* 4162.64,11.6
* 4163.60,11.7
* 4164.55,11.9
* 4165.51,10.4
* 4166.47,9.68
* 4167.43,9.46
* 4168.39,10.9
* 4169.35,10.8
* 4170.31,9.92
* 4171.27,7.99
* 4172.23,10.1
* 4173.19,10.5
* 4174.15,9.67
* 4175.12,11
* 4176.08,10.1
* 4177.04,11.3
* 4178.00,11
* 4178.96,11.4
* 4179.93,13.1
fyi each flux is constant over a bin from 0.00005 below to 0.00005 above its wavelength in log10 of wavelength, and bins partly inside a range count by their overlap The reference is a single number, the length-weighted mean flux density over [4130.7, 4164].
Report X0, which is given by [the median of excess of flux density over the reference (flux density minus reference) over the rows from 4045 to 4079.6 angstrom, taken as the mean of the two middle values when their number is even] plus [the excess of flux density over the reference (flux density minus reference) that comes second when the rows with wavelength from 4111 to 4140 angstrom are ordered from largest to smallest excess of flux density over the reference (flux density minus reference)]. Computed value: 2.7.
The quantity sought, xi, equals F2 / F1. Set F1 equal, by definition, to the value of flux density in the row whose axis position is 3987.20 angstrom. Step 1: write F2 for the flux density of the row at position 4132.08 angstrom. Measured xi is 1.1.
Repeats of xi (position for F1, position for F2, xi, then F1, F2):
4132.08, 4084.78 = 1.0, 10.8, 11.3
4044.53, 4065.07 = 1.3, 10.5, 13.4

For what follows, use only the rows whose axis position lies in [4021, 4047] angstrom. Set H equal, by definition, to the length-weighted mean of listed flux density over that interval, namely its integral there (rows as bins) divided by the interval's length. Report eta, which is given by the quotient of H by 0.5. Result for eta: 21.6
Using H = 10.8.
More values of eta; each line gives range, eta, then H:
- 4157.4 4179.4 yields 20.9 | 10.5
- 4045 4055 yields 20.6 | 10.3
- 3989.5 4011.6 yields 22.9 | 11.5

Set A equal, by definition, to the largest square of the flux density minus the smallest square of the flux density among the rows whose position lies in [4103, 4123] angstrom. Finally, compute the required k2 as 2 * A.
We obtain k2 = 200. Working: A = 100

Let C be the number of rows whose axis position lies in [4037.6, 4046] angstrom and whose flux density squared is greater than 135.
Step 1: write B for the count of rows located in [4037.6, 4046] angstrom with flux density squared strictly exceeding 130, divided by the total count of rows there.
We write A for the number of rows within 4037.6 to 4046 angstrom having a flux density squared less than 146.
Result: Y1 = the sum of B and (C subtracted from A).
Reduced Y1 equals 5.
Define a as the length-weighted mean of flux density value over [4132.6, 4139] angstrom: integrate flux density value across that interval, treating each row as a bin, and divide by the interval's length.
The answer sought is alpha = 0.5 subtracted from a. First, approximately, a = 10.5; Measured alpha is 10.0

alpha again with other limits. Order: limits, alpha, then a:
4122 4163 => 10.3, 10.8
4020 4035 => 11.0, 11.5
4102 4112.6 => 11.8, 12.3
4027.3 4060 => 10.3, 10.8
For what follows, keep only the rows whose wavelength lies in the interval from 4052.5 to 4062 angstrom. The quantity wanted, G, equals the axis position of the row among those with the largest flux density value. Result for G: 4058.53 angstrom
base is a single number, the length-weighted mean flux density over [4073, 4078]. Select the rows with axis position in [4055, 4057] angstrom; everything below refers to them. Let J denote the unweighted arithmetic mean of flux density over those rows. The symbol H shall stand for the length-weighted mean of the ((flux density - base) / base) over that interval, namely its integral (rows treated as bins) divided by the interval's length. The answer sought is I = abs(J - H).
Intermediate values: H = 0.02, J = 10.7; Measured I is 10.7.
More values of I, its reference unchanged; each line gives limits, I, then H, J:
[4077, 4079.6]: 10.1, -0.06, 10.0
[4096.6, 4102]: 13.9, 0.34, 14.2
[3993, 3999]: 11.5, 0.10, 11.6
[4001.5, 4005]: 10.3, -0.03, 10.3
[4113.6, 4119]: 11.6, 0.10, 11.7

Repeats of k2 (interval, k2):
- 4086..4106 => 625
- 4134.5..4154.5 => 112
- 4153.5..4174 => 170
